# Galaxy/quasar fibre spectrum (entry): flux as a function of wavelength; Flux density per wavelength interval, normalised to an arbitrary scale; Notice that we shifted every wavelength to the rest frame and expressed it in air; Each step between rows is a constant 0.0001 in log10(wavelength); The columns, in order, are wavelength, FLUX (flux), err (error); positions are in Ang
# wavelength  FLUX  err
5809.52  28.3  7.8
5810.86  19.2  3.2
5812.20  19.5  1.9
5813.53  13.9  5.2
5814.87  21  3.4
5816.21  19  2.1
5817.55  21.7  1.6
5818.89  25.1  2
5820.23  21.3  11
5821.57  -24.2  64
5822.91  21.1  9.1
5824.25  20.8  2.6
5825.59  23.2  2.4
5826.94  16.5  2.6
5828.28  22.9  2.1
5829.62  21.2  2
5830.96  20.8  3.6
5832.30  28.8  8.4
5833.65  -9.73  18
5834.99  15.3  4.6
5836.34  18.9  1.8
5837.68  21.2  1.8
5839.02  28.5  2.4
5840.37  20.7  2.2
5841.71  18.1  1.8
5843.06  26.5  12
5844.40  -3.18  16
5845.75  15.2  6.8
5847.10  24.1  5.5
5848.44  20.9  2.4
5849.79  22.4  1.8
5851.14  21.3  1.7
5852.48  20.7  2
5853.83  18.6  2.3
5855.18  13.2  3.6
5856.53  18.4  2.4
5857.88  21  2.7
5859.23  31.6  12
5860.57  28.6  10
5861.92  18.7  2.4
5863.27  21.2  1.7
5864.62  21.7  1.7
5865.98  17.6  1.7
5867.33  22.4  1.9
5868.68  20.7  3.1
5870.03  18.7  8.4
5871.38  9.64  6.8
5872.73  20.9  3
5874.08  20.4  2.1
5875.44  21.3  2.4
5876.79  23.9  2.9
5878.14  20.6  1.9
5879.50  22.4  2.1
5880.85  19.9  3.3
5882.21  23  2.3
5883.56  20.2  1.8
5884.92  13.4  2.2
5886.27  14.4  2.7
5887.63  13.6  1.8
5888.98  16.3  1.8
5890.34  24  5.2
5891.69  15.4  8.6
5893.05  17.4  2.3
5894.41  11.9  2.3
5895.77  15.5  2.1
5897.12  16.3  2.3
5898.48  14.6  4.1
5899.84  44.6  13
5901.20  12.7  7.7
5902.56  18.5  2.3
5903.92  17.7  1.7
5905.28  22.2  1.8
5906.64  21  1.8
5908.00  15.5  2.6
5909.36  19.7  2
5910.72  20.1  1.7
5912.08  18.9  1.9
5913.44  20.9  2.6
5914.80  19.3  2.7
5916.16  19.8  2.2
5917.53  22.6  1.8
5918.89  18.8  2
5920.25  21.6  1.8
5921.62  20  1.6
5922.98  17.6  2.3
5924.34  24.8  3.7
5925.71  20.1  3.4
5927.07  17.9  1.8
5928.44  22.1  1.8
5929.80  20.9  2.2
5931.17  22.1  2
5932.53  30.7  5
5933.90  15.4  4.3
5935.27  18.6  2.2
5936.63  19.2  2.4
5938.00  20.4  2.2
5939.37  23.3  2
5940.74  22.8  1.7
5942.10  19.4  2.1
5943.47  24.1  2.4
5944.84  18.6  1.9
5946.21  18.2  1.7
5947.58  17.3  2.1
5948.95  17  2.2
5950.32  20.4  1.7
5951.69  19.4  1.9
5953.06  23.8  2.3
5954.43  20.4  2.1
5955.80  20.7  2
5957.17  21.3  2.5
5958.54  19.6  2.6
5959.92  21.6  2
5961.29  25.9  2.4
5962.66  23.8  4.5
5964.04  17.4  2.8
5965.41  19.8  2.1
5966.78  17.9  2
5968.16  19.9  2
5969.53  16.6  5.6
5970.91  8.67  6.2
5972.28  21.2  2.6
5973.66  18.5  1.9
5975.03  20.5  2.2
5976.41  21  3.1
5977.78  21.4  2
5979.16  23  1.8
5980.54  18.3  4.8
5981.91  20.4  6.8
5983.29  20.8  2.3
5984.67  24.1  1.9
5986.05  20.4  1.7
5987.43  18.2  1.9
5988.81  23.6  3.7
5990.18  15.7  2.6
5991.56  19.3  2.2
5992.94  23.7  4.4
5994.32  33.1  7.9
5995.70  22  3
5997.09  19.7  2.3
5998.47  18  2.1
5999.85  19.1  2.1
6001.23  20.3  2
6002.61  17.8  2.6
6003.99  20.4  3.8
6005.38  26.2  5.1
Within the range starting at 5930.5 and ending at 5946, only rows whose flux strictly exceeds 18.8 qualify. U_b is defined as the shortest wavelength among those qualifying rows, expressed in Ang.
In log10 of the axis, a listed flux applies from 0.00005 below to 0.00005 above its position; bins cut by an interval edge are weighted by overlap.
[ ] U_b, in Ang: 5931.17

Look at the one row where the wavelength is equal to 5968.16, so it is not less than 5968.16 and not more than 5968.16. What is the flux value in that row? 19.9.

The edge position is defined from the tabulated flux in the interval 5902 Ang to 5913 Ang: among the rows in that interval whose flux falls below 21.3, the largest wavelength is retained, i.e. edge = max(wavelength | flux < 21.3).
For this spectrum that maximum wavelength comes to 5912.08 Ang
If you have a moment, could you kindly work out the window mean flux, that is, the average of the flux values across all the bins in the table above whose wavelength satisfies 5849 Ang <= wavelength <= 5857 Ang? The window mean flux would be 19.1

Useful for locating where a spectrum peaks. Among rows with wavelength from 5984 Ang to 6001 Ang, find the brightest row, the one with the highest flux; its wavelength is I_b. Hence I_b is 5994.32 Ang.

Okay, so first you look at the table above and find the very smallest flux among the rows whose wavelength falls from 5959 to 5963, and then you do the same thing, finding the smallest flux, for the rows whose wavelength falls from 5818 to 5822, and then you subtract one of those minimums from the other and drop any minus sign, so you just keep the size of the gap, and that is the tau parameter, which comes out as 46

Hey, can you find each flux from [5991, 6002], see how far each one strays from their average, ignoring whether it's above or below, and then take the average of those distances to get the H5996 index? 3.3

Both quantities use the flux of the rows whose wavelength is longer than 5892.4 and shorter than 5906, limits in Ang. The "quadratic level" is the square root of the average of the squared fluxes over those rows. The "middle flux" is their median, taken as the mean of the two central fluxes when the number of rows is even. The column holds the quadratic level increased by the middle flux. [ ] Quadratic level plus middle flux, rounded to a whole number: 38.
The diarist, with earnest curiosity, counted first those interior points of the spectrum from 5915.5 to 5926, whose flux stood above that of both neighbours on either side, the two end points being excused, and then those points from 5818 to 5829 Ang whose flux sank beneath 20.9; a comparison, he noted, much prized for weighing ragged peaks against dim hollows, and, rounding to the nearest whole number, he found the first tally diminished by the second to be 0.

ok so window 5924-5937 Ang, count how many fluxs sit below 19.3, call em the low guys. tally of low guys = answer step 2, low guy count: 4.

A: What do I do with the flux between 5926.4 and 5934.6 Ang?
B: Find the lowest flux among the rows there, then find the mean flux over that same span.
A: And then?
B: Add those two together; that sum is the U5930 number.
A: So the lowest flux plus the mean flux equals 37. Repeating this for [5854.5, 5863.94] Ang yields 35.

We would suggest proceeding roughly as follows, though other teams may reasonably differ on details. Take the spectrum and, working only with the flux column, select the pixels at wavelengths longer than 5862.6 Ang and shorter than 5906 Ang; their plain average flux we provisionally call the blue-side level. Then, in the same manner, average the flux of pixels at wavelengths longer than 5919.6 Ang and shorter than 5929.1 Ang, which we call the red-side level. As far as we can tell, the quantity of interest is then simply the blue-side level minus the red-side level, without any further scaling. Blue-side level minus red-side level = -1.4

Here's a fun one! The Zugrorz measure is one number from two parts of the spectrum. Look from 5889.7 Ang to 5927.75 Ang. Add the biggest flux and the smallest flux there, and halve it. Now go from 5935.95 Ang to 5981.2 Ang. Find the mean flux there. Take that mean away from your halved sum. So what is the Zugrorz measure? 8.2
